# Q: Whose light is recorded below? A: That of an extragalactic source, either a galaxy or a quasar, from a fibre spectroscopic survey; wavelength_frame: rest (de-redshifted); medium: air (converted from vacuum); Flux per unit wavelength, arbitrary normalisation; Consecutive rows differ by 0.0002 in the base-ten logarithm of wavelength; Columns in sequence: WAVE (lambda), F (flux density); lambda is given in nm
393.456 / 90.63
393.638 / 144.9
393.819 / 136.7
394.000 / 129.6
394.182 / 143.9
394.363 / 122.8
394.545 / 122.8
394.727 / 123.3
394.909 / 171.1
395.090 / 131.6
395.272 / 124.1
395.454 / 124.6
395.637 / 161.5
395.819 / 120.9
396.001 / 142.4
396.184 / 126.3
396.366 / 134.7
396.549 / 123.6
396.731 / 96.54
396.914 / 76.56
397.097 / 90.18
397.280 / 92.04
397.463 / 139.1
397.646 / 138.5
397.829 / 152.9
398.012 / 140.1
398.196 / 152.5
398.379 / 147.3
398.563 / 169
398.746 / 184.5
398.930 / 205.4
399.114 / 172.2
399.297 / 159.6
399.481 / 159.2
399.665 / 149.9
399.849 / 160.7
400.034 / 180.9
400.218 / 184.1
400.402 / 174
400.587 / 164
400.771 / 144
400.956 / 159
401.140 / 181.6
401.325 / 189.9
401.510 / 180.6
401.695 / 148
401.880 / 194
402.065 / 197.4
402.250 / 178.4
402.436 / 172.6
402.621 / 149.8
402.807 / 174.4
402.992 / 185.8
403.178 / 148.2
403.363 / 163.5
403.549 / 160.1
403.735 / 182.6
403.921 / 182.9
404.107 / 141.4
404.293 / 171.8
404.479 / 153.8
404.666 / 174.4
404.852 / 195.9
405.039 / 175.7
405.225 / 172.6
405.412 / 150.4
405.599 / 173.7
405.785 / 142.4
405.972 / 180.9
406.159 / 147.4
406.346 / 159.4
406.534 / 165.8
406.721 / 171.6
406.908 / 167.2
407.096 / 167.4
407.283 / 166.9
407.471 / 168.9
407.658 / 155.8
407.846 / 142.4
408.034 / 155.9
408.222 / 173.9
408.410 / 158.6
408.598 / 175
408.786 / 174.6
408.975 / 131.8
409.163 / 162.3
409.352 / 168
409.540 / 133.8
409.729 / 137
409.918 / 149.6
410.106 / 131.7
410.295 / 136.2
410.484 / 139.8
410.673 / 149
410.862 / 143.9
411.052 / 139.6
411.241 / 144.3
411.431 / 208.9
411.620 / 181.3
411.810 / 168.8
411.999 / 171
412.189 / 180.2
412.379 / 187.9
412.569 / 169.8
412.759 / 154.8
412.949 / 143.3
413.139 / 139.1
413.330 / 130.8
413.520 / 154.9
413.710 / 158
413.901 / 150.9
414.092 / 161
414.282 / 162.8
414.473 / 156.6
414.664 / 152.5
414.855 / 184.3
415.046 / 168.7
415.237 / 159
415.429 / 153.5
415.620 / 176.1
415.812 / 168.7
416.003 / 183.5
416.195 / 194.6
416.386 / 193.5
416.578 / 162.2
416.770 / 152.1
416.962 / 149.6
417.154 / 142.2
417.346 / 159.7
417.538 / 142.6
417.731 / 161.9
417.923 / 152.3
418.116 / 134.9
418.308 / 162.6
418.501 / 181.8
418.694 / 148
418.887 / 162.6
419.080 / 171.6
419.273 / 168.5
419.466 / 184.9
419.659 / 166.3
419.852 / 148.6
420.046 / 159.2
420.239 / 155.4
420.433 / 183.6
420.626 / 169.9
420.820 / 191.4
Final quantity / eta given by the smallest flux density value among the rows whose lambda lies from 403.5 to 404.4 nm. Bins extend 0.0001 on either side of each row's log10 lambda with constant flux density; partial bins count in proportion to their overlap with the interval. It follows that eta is 141.4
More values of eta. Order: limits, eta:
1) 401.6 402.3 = 148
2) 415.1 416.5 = 153.5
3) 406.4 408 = 142.4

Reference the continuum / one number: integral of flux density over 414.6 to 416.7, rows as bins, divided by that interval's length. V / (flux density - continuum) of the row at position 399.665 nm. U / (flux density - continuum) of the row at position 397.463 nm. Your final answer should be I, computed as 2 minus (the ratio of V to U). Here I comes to 1.32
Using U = -33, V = -23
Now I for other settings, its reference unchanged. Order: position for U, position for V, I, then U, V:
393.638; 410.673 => 1.15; -28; -23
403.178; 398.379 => 0.96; -24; -25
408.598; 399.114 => 2.10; 3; 0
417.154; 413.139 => 0.90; -30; -33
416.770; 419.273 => 1.81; -20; -4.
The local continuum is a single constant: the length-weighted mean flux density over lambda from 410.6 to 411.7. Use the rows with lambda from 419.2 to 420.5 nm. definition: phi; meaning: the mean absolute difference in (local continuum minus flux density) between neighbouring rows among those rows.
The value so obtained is 16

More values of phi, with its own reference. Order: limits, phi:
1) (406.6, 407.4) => 2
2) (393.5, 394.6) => 10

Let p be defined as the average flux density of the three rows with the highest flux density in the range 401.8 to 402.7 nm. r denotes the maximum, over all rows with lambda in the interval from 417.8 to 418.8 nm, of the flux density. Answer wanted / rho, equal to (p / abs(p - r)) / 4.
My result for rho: 6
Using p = 190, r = 181.8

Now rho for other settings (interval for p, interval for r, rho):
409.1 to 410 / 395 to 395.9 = 26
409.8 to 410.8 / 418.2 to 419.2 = 1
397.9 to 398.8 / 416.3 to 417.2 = 2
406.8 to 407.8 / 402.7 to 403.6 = 2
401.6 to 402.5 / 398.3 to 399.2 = 3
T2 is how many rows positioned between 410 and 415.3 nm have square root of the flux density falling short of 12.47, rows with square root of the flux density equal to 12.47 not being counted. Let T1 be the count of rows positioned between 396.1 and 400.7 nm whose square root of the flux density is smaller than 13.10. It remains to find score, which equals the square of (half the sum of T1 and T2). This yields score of 272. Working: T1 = 19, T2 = 14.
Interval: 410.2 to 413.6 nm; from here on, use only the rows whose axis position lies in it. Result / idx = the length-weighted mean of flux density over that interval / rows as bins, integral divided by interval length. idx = 158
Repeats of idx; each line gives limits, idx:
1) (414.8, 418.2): 163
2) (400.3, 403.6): 170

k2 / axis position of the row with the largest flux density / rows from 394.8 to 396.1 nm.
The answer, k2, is 394.909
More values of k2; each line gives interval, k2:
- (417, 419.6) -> 419.466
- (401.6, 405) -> 402.065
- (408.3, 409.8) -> 408.598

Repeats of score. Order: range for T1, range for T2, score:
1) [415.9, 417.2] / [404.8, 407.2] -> 12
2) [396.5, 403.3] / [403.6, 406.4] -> 182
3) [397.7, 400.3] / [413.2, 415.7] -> 49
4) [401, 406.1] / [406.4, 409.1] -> 30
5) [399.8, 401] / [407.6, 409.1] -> 9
